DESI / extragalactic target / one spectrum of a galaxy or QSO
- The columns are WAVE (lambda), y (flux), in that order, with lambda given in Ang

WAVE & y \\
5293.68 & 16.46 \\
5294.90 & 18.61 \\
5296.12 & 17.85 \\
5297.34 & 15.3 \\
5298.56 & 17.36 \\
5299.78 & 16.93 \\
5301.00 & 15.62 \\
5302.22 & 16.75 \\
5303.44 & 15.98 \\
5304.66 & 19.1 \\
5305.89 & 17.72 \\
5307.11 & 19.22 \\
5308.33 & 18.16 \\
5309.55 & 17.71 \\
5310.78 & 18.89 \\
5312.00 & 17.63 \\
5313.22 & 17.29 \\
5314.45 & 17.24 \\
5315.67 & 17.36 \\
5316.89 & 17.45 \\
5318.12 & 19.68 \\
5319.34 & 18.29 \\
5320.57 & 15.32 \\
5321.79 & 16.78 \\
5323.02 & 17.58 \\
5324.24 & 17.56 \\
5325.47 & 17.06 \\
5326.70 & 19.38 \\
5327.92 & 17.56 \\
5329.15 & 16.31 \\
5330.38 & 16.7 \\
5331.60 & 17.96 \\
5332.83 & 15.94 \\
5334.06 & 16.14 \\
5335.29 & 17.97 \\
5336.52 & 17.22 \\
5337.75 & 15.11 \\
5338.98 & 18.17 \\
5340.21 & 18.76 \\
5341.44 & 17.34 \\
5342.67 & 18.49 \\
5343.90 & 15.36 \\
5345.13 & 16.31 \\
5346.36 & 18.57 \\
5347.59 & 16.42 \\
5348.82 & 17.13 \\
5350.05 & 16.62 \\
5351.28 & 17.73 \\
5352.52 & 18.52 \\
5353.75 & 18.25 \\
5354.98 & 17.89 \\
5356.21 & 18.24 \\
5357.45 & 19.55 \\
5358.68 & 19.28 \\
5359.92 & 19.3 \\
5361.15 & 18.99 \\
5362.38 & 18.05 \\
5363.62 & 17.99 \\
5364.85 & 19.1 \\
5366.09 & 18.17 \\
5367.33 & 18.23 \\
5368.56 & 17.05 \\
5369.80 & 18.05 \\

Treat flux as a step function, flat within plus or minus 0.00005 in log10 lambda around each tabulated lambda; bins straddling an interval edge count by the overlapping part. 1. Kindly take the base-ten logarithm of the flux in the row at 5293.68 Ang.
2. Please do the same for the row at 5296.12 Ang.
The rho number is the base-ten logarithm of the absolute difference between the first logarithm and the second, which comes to -1.45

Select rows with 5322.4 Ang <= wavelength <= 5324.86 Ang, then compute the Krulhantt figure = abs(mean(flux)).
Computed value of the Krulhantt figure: 17.6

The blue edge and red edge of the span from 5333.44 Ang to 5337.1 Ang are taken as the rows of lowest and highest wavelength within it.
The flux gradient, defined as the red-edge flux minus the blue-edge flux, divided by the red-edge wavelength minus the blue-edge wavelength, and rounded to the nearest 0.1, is 0.4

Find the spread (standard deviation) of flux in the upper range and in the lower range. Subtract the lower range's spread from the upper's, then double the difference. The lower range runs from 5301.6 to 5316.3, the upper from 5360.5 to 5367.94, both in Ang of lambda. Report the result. -0.95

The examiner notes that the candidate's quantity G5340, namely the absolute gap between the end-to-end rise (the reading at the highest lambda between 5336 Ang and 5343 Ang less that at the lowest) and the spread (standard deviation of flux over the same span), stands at 0.1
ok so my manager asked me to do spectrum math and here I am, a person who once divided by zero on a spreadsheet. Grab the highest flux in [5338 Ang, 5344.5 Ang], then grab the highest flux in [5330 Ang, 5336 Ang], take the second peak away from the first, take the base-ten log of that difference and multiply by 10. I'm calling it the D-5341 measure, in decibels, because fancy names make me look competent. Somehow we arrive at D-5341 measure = -1.0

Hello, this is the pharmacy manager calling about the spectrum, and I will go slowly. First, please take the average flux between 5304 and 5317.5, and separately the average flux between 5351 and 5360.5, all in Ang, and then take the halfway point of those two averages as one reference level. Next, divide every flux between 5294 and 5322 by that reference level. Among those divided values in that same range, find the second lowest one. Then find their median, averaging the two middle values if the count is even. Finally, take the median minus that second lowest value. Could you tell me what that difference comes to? 0.12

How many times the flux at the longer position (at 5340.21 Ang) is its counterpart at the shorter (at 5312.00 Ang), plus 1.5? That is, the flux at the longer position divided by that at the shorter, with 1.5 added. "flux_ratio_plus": 2.56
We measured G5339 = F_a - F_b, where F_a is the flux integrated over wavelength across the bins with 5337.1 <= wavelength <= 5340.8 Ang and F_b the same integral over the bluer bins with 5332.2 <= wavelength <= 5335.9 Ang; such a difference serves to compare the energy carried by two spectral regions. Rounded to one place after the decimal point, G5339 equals 2.5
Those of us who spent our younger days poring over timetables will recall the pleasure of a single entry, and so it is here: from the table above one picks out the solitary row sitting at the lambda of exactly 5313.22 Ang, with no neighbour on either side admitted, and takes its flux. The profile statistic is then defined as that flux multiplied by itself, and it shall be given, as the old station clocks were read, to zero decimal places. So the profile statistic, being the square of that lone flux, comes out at 299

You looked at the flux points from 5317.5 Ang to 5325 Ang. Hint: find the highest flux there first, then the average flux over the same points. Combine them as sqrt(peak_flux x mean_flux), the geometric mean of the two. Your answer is 18.6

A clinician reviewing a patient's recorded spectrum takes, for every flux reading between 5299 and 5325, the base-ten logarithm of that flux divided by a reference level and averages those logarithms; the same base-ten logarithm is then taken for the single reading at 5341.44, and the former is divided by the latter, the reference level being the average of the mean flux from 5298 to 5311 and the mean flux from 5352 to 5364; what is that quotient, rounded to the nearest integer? 1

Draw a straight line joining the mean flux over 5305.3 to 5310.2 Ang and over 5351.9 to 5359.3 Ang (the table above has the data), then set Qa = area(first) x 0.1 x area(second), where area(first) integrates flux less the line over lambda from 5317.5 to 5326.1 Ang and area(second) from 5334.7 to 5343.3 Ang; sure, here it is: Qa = 5.7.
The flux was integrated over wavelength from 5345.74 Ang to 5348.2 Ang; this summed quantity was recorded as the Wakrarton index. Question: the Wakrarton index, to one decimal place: 43.1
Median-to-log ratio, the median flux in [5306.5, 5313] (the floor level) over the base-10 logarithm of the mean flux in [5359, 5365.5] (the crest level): 14.3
